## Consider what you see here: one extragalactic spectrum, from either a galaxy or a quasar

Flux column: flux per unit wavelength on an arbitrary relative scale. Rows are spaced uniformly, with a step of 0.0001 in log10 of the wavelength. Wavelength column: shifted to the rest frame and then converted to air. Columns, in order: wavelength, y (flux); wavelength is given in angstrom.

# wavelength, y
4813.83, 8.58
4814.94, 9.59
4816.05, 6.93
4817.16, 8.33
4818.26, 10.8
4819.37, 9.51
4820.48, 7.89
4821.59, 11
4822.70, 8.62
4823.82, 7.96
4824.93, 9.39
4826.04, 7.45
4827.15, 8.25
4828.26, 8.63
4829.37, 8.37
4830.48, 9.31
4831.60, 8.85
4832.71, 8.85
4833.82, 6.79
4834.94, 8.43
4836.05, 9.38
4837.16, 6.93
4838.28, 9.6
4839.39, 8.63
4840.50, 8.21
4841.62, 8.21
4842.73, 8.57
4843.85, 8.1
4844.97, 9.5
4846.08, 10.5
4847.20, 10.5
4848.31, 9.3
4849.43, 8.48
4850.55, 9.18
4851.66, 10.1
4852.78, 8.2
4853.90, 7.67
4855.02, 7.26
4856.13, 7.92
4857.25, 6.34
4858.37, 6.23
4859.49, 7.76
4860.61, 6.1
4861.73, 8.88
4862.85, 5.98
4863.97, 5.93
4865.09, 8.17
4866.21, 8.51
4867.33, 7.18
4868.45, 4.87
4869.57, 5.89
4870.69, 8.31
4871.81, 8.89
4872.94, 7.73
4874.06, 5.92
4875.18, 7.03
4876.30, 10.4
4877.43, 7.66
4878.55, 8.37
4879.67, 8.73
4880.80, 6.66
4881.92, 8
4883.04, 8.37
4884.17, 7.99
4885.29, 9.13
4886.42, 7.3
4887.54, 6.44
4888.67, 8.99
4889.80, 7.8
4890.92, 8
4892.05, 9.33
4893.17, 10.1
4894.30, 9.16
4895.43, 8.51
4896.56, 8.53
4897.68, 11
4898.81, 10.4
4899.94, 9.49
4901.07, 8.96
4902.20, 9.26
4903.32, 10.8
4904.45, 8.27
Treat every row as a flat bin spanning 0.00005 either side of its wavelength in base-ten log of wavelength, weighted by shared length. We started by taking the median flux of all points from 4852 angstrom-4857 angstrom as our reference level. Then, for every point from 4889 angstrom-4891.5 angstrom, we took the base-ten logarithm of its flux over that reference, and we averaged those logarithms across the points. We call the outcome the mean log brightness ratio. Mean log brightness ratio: 0.01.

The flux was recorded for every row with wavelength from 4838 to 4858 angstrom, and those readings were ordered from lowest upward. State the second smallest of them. 7.26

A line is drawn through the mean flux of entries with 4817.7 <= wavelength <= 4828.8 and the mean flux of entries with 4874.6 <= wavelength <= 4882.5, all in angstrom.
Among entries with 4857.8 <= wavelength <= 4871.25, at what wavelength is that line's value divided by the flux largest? 4868.45 angstrom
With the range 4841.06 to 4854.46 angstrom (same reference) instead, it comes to 4853.90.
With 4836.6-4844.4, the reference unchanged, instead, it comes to 4837.16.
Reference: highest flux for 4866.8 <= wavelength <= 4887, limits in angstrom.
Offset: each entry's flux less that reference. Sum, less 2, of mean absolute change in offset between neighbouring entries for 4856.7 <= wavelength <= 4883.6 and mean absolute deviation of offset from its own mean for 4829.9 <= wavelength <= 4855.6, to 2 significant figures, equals 0.29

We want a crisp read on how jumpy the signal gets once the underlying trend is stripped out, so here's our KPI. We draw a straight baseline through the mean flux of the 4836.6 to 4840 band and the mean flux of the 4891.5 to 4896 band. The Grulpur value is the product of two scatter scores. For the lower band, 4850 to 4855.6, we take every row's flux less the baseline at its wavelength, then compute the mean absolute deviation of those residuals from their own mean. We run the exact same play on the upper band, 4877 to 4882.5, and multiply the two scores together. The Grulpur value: 0.5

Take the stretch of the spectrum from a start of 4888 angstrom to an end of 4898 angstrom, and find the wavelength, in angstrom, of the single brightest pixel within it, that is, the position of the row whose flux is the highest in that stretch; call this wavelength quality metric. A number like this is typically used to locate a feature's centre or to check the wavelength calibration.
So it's 4897.68 angstrom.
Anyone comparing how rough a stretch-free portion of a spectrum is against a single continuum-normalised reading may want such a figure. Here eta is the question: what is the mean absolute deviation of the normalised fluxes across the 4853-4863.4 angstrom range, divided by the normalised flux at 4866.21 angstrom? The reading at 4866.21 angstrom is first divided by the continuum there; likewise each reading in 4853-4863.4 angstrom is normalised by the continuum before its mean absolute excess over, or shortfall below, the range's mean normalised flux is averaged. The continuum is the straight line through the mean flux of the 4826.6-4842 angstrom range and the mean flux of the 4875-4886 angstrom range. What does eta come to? 0.100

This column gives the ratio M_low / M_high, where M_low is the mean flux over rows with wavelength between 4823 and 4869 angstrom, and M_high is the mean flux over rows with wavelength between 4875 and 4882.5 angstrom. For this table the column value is 1.00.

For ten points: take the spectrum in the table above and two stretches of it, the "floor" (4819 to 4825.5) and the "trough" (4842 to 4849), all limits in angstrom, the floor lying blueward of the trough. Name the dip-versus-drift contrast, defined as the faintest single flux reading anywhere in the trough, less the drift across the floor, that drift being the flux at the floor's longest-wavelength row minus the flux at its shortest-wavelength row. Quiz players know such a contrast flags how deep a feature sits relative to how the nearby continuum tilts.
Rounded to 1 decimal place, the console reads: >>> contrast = 8.2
